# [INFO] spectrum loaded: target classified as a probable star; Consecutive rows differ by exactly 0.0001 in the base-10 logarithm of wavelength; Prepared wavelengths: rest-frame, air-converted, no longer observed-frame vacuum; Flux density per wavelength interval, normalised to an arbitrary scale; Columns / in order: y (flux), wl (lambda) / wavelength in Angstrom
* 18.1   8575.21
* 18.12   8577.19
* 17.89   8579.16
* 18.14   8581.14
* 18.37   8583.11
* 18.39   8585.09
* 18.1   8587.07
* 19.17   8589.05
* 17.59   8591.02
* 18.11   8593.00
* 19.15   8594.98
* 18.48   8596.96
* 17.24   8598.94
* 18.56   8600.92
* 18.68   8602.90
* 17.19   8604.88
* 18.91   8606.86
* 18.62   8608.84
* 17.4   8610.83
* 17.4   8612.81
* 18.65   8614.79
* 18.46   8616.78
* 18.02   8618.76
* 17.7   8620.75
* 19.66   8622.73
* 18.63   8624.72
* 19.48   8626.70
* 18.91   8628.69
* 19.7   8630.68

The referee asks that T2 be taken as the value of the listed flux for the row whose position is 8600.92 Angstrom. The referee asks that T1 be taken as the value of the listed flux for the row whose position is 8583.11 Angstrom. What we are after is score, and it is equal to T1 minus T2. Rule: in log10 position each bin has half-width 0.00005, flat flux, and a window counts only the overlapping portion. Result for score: -0.19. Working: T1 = 18.37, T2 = 18.56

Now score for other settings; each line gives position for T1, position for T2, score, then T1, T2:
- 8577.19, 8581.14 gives -0.02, 18.12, 18.14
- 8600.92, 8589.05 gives -0.61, 18.56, 19.17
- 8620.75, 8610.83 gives 0.30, 17.7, 17.4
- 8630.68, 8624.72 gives 1.07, 19.7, 18.63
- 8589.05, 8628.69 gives 0.26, 19.17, 18.91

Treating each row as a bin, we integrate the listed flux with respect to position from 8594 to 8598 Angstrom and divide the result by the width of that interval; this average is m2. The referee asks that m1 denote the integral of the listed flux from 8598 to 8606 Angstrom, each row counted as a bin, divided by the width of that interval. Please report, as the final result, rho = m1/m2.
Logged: 0.96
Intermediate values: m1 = 17.9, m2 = 18.8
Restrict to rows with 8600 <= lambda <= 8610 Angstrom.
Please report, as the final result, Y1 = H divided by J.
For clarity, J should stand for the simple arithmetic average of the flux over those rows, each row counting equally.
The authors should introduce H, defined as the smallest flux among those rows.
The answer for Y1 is 0.935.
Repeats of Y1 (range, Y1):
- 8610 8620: 0.967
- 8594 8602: 0.939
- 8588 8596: 0.951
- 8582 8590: 0.978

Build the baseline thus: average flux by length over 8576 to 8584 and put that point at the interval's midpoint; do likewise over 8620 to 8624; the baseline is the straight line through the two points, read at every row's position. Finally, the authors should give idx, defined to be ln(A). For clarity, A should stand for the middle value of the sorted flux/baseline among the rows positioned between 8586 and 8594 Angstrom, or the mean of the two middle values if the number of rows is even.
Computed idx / -0.01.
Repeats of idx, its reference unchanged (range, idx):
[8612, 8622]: -0.04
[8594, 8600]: 0.01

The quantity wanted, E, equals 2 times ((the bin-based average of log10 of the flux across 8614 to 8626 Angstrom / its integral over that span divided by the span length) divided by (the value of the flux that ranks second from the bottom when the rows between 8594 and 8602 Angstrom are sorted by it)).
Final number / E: 0.137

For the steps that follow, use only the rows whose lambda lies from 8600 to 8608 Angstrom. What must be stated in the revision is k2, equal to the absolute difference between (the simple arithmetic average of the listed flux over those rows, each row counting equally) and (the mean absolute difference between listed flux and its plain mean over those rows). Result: 17.8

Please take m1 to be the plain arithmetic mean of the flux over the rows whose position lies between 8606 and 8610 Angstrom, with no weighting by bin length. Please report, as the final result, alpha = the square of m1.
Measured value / 352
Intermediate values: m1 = 18.8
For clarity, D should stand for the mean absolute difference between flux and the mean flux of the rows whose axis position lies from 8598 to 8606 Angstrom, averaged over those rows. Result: 0.70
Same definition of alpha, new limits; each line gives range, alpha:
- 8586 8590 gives 347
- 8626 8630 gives 368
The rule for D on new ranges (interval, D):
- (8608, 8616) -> 0.62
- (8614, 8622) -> 0.35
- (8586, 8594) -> 0.46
